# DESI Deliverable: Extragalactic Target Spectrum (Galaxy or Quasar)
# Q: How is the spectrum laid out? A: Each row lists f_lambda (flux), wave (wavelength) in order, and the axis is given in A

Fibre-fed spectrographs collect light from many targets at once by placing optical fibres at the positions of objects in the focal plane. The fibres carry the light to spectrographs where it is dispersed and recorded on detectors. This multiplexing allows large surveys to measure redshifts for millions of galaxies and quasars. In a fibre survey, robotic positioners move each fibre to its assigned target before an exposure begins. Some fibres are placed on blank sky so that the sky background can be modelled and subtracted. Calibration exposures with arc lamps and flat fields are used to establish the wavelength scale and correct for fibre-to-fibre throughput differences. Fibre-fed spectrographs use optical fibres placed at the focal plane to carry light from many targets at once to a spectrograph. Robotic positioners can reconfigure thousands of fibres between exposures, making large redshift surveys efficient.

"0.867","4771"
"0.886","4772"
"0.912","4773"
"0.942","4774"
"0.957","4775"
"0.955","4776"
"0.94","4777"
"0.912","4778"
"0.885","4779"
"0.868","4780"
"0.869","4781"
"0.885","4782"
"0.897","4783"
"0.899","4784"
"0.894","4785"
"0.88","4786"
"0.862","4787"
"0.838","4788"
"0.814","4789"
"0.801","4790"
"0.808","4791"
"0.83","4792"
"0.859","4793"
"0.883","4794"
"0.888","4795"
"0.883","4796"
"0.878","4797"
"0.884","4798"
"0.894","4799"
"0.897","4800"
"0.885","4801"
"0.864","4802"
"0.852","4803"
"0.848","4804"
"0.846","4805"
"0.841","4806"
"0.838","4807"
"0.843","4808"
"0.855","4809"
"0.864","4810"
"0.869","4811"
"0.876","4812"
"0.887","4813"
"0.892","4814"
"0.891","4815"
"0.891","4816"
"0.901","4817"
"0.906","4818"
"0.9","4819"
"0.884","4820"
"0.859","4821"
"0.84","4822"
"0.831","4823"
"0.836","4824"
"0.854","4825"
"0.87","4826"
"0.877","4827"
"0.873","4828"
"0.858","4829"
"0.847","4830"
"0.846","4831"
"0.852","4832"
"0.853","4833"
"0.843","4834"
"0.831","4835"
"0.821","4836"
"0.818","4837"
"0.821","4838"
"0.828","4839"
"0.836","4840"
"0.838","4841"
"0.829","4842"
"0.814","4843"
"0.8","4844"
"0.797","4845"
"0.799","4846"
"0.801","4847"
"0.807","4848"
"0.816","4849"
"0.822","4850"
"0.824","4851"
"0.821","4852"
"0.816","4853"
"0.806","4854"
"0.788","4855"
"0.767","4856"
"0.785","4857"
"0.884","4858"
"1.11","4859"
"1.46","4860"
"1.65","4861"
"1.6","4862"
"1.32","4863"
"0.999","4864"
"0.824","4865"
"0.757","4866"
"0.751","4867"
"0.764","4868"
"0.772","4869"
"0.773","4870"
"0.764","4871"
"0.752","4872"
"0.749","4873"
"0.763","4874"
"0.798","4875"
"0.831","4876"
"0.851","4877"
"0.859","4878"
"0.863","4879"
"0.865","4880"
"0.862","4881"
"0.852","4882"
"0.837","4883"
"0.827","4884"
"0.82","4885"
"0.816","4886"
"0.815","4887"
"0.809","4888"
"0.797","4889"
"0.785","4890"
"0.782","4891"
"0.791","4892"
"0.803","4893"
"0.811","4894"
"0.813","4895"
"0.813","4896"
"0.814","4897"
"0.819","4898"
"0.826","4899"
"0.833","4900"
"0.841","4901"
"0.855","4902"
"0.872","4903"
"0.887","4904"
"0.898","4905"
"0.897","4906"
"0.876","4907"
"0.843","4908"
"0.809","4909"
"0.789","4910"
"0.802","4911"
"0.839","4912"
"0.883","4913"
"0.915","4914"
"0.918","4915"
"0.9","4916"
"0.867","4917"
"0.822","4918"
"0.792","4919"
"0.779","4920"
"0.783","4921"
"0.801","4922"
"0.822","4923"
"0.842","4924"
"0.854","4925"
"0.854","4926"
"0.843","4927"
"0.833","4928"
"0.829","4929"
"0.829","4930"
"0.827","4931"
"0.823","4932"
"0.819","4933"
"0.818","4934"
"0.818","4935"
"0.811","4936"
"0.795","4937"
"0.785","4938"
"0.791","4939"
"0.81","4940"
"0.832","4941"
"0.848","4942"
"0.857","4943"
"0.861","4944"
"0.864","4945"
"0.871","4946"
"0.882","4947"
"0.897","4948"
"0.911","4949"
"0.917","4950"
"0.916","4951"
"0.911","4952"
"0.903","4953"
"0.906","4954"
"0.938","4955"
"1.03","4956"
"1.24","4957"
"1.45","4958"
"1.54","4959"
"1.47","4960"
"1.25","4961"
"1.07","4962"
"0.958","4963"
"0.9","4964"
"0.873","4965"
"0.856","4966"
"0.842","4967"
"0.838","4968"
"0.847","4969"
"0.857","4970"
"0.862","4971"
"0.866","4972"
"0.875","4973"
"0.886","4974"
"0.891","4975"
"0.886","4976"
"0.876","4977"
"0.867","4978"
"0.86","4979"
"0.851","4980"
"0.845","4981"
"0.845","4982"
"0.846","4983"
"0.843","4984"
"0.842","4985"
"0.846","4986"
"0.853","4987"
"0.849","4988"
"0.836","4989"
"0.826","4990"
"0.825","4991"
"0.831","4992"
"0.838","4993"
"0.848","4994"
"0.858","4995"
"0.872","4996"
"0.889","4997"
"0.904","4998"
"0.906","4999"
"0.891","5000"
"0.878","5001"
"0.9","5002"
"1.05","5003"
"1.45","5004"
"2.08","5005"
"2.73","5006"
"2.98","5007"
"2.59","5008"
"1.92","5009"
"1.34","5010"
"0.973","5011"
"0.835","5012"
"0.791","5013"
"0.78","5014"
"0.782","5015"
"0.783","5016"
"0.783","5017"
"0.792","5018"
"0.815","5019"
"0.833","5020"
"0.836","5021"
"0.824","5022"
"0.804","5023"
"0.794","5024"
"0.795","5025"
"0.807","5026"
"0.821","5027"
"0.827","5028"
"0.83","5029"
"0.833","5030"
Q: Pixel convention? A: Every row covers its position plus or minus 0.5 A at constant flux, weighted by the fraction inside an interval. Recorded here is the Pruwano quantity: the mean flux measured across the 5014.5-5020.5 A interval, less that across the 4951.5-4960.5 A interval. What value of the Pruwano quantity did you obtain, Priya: -0.36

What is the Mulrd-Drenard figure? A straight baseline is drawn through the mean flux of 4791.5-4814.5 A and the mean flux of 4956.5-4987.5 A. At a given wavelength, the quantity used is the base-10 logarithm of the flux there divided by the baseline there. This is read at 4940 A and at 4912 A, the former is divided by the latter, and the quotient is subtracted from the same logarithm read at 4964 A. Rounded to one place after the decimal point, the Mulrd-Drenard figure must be -1.5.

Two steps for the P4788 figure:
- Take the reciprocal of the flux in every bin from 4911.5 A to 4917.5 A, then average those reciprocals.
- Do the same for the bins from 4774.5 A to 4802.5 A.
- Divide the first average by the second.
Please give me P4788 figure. 0.99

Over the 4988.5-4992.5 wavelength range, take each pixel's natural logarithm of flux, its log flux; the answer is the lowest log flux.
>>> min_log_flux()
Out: -0.19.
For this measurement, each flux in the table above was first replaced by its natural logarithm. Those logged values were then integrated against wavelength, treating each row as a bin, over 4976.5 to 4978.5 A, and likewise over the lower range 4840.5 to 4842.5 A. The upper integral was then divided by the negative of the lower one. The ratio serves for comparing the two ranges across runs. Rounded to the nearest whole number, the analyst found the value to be -1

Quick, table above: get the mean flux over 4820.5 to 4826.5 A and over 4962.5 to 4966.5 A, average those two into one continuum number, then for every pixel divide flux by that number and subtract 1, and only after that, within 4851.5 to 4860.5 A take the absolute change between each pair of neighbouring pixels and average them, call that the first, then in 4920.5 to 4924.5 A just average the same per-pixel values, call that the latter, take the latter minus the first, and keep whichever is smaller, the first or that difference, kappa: -0.18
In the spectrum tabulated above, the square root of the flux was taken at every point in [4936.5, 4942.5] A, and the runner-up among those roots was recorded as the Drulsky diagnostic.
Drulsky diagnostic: 0.91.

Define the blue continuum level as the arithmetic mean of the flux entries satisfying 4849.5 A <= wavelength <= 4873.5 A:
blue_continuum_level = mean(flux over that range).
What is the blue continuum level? 0.932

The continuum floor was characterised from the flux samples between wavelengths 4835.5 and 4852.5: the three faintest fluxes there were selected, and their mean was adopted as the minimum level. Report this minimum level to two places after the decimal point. 0.80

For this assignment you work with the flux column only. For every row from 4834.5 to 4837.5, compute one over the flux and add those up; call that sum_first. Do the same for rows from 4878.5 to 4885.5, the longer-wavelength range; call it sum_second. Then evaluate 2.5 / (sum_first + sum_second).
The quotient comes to 0.21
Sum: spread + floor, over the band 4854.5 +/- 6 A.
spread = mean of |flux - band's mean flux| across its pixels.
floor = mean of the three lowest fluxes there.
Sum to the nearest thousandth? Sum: 0.911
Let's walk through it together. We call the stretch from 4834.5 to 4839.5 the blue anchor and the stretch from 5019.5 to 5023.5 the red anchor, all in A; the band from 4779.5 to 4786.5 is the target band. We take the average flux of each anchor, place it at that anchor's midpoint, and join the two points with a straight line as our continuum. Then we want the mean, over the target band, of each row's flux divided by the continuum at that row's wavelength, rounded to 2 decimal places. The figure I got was 1.07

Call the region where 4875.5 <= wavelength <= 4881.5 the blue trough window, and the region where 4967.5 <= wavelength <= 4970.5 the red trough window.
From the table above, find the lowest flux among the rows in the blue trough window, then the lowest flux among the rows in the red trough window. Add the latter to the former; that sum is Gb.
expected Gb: 1.67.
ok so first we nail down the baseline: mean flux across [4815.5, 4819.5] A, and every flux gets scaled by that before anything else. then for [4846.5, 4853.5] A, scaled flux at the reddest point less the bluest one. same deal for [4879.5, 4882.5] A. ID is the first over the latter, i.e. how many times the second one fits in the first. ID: -1.2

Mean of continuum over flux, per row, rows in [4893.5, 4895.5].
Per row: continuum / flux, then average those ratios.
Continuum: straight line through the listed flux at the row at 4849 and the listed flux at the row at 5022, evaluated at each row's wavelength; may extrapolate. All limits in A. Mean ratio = 1.01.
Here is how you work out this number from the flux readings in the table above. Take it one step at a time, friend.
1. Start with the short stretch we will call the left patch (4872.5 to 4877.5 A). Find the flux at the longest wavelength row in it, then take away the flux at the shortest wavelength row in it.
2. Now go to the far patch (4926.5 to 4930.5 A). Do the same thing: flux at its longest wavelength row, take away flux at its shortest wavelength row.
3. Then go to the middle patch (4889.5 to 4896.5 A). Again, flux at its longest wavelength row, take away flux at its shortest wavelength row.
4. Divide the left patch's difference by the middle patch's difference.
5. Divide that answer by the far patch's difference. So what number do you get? -260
